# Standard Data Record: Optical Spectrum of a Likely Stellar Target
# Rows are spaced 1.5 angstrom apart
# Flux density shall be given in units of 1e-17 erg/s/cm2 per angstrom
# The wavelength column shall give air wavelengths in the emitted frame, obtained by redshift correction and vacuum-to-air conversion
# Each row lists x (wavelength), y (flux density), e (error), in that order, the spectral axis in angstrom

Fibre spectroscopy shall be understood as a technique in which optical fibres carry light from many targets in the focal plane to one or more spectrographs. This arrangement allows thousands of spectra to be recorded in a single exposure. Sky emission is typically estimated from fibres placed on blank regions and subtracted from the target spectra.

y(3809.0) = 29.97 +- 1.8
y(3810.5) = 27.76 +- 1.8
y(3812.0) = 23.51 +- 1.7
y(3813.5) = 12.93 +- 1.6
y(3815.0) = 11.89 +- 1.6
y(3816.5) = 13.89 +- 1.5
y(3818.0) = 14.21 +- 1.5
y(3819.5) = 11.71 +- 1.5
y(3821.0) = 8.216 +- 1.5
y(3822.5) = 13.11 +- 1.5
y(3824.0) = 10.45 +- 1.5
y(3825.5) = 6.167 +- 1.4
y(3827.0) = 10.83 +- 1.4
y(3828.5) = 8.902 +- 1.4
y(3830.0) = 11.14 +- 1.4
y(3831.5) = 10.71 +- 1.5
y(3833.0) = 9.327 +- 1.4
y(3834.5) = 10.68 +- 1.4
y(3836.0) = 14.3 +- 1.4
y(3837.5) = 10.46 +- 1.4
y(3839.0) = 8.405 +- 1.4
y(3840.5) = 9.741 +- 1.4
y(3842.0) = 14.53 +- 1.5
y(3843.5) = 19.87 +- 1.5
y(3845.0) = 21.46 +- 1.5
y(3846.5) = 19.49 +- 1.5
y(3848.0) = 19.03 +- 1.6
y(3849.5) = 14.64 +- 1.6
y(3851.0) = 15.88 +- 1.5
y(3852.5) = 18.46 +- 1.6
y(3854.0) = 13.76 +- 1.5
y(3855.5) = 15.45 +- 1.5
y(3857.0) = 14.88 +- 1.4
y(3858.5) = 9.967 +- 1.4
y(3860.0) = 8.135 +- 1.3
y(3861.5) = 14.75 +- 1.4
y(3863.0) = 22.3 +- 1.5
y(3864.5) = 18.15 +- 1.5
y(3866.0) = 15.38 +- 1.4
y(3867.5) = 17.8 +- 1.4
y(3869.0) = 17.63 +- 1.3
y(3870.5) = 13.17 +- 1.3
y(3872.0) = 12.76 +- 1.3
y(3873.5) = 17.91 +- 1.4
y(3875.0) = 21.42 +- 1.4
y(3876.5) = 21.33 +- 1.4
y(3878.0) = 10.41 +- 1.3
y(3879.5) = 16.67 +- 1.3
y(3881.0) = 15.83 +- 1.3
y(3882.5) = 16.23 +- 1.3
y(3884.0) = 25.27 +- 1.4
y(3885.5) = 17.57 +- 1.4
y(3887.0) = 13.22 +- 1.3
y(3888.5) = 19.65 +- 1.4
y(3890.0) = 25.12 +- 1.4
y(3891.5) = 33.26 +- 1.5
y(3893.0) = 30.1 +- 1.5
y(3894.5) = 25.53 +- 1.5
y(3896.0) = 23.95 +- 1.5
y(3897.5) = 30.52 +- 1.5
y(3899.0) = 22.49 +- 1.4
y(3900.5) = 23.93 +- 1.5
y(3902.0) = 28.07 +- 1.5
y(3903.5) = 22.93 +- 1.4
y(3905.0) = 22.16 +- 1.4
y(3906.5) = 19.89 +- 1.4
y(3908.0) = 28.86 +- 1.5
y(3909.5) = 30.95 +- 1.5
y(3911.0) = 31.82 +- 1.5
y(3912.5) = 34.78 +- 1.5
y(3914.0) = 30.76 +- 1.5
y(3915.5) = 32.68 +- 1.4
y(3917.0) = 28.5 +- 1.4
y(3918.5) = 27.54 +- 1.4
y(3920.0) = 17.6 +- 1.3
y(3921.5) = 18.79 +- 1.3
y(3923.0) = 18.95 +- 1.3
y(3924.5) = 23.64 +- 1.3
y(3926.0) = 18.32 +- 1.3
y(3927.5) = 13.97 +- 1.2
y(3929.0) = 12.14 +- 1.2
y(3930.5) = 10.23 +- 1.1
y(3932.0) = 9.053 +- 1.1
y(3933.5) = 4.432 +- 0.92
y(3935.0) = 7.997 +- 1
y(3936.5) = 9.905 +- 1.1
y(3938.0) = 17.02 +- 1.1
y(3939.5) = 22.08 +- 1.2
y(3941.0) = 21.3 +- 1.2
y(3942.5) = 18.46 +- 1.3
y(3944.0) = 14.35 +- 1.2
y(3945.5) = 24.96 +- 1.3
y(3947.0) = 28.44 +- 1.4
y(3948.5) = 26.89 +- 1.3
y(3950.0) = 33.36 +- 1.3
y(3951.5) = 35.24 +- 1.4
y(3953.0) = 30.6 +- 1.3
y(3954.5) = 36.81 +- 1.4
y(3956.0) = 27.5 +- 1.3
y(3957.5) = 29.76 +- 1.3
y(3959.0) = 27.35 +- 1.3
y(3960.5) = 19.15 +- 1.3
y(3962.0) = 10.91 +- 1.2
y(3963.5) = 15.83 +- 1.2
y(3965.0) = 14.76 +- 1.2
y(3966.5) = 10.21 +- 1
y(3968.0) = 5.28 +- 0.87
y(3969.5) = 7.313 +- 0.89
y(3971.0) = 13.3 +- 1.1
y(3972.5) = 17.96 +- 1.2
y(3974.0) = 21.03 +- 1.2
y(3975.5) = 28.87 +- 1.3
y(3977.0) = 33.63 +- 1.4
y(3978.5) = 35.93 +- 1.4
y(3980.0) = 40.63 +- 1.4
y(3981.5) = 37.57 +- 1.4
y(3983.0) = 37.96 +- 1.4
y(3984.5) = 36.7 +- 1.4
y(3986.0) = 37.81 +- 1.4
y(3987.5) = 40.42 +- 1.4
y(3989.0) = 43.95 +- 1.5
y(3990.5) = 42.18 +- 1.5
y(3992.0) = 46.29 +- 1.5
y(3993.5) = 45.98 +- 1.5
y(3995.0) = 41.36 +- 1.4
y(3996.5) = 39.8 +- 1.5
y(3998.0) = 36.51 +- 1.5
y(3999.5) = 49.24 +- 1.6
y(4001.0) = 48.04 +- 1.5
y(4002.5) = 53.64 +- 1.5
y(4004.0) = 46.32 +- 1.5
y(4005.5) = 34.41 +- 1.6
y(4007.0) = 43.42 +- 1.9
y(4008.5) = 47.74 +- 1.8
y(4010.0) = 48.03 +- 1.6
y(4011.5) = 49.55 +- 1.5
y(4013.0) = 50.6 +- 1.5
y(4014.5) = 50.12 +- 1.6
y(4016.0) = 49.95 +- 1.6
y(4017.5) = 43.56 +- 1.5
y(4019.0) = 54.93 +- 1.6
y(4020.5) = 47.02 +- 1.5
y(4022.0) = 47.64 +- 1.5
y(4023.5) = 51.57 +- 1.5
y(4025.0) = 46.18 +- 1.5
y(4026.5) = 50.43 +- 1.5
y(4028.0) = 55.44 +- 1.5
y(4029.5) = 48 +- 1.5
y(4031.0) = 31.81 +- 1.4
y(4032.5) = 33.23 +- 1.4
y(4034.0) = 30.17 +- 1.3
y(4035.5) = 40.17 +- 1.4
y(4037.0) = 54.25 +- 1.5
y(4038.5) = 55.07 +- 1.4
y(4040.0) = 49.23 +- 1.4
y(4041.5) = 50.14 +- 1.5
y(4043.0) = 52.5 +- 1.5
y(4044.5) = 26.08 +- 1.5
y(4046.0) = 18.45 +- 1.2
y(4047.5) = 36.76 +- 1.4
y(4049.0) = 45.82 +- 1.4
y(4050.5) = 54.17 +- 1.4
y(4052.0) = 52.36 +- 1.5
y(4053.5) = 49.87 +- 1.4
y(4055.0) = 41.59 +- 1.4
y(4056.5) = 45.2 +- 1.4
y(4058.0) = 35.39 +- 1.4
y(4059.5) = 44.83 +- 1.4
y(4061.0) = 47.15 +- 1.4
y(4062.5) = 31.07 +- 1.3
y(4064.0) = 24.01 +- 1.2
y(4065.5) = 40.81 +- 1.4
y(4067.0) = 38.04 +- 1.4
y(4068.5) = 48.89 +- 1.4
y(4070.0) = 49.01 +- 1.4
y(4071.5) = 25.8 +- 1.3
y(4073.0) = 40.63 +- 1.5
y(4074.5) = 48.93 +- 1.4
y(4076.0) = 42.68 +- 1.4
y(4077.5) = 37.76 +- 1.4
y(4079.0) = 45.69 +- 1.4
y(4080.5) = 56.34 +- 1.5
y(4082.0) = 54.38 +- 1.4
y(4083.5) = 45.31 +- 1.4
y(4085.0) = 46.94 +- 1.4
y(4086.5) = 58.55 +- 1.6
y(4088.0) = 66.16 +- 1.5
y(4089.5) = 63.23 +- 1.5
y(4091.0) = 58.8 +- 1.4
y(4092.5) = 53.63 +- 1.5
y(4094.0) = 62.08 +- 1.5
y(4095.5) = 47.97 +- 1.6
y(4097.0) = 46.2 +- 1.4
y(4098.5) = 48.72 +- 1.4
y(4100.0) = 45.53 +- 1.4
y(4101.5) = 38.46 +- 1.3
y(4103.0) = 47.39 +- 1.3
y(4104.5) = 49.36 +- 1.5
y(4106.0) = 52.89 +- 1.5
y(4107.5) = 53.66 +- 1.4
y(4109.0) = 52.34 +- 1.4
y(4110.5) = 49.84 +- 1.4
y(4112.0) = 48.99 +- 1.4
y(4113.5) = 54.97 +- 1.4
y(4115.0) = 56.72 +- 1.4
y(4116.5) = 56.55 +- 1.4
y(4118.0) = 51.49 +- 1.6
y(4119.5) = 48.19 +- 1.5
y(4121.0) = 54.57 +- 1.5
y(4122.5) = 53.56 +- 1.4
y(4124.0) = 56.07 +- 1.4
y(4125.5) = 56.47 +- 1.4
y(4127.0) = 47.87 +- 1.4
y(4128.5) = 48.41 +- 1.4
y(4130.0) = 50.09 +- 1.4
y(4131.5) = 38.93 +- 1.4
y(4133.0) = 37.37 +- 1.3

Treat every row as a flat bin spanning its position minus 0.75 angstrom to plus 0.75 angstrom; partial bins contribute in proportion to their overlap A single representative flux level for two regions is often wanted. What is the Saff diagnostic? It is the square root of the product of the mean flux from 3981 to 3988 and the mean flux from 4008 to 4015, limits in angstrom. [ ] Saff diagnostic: 43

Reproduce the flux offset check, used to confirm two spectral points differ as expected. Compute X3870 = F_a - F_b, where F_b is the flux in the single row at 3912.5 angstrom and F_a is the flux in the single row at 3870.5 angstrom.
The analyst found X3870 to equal -22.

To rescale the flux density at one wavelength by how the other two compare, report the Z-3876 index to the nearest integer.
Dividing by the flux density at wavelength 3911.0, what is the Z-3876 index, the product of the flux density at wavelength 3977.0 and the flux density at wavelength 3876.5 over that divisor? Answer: 23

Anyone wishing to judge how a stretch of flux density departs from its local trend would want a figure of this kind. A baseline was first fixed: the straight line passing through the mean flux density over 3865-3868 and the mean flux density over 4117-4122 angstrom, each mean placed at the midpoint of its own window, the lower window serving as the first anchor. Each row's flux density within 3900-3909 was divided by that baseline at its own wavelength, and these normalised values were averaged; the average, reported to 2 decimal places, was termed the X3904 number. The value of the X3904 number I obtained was 1.12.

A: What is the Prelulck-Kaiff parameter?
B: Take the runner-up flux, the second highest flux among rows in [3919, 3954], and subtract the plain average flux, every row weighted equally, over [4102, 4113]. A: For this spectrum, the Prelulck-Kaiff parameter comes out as -17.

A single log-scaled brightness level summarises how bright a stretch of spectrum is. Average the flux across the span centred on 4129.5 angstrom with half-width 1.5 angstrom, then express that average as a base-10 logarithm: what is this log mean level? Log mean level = 1.69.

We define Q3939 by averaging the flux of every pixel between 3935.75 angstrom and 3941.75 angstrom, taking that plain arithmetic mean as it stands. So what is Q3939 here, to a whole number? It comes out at 18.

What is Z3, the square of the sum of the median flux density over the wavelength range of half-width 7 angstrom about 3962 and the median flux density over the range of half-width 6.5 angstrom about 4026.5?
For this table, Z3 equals 4028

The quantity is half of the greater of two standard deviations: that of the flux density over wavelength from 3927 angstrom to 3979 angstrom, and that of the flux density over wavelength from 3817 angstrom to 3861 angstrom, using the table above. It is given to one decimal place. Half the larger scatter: 4.8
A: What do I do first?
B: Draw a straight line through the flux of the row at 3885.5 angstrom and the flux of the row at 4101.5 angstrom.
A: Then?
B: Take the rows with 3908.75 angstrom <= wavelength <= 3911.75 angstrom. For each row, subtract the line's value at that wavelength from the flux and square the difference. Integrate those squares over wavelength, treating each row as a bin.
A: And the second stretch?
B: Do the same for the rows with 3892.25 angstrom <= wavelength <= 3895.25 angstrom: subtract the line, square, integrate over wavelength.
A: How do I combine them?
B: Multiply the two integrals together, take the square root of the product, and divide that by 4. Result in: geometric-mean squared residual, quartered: 83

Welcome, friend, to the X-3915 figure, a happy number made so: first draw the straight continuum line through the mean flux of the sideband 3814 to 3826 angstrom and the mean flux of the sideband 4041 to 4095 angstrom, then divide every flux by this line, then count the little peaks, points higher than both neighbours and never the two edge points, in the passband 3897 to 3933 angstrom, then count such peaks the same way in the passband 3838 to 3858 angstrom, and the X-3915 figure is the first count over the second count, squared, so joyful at 1.8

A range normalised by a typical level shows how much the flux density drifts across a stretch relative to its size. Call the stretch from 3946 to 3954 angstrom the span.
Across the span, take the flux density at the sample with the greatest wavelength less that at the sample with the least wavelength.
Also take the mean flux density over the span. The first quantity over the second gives 0.07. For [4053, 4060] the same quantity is -0.12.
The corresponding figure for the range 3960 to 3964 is -0.22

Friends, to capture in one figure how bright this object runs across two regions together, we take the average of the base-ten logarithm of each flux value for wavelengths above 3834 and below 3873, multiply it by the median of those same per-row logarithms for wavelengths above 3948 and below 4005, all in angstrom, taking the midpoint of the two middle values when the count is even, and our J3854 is 1.8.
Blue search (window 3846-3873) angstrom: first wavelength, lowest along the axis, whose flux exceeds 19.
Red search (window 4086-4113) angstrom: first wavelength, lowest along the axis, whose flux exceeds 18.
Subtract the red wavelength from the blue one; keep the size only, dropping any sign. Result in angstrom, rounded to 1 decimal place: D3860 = 240.0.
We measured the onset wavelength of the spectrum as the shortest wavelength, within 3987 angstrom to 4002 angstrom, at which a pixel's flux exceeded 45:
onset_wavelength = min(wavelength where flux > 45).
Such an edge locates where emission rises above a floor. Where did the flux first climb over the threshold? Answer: 3992.0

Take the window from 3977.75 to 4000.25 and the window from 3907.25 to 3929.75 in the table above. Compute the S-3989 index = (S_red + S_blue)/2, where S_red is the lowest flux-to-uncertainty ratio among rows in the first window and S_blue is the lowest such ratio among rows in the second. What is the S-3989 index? 17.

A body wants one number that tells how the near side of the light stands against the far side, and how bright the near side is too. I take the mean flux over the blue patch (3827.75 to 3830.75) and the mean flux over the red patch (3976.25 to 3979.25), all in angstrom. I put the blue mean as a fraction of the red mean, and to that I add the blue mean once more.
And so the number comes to 10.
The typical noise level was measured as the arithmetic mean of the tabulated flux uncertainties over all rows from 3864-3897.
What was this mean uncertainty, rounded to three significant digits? 1.39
